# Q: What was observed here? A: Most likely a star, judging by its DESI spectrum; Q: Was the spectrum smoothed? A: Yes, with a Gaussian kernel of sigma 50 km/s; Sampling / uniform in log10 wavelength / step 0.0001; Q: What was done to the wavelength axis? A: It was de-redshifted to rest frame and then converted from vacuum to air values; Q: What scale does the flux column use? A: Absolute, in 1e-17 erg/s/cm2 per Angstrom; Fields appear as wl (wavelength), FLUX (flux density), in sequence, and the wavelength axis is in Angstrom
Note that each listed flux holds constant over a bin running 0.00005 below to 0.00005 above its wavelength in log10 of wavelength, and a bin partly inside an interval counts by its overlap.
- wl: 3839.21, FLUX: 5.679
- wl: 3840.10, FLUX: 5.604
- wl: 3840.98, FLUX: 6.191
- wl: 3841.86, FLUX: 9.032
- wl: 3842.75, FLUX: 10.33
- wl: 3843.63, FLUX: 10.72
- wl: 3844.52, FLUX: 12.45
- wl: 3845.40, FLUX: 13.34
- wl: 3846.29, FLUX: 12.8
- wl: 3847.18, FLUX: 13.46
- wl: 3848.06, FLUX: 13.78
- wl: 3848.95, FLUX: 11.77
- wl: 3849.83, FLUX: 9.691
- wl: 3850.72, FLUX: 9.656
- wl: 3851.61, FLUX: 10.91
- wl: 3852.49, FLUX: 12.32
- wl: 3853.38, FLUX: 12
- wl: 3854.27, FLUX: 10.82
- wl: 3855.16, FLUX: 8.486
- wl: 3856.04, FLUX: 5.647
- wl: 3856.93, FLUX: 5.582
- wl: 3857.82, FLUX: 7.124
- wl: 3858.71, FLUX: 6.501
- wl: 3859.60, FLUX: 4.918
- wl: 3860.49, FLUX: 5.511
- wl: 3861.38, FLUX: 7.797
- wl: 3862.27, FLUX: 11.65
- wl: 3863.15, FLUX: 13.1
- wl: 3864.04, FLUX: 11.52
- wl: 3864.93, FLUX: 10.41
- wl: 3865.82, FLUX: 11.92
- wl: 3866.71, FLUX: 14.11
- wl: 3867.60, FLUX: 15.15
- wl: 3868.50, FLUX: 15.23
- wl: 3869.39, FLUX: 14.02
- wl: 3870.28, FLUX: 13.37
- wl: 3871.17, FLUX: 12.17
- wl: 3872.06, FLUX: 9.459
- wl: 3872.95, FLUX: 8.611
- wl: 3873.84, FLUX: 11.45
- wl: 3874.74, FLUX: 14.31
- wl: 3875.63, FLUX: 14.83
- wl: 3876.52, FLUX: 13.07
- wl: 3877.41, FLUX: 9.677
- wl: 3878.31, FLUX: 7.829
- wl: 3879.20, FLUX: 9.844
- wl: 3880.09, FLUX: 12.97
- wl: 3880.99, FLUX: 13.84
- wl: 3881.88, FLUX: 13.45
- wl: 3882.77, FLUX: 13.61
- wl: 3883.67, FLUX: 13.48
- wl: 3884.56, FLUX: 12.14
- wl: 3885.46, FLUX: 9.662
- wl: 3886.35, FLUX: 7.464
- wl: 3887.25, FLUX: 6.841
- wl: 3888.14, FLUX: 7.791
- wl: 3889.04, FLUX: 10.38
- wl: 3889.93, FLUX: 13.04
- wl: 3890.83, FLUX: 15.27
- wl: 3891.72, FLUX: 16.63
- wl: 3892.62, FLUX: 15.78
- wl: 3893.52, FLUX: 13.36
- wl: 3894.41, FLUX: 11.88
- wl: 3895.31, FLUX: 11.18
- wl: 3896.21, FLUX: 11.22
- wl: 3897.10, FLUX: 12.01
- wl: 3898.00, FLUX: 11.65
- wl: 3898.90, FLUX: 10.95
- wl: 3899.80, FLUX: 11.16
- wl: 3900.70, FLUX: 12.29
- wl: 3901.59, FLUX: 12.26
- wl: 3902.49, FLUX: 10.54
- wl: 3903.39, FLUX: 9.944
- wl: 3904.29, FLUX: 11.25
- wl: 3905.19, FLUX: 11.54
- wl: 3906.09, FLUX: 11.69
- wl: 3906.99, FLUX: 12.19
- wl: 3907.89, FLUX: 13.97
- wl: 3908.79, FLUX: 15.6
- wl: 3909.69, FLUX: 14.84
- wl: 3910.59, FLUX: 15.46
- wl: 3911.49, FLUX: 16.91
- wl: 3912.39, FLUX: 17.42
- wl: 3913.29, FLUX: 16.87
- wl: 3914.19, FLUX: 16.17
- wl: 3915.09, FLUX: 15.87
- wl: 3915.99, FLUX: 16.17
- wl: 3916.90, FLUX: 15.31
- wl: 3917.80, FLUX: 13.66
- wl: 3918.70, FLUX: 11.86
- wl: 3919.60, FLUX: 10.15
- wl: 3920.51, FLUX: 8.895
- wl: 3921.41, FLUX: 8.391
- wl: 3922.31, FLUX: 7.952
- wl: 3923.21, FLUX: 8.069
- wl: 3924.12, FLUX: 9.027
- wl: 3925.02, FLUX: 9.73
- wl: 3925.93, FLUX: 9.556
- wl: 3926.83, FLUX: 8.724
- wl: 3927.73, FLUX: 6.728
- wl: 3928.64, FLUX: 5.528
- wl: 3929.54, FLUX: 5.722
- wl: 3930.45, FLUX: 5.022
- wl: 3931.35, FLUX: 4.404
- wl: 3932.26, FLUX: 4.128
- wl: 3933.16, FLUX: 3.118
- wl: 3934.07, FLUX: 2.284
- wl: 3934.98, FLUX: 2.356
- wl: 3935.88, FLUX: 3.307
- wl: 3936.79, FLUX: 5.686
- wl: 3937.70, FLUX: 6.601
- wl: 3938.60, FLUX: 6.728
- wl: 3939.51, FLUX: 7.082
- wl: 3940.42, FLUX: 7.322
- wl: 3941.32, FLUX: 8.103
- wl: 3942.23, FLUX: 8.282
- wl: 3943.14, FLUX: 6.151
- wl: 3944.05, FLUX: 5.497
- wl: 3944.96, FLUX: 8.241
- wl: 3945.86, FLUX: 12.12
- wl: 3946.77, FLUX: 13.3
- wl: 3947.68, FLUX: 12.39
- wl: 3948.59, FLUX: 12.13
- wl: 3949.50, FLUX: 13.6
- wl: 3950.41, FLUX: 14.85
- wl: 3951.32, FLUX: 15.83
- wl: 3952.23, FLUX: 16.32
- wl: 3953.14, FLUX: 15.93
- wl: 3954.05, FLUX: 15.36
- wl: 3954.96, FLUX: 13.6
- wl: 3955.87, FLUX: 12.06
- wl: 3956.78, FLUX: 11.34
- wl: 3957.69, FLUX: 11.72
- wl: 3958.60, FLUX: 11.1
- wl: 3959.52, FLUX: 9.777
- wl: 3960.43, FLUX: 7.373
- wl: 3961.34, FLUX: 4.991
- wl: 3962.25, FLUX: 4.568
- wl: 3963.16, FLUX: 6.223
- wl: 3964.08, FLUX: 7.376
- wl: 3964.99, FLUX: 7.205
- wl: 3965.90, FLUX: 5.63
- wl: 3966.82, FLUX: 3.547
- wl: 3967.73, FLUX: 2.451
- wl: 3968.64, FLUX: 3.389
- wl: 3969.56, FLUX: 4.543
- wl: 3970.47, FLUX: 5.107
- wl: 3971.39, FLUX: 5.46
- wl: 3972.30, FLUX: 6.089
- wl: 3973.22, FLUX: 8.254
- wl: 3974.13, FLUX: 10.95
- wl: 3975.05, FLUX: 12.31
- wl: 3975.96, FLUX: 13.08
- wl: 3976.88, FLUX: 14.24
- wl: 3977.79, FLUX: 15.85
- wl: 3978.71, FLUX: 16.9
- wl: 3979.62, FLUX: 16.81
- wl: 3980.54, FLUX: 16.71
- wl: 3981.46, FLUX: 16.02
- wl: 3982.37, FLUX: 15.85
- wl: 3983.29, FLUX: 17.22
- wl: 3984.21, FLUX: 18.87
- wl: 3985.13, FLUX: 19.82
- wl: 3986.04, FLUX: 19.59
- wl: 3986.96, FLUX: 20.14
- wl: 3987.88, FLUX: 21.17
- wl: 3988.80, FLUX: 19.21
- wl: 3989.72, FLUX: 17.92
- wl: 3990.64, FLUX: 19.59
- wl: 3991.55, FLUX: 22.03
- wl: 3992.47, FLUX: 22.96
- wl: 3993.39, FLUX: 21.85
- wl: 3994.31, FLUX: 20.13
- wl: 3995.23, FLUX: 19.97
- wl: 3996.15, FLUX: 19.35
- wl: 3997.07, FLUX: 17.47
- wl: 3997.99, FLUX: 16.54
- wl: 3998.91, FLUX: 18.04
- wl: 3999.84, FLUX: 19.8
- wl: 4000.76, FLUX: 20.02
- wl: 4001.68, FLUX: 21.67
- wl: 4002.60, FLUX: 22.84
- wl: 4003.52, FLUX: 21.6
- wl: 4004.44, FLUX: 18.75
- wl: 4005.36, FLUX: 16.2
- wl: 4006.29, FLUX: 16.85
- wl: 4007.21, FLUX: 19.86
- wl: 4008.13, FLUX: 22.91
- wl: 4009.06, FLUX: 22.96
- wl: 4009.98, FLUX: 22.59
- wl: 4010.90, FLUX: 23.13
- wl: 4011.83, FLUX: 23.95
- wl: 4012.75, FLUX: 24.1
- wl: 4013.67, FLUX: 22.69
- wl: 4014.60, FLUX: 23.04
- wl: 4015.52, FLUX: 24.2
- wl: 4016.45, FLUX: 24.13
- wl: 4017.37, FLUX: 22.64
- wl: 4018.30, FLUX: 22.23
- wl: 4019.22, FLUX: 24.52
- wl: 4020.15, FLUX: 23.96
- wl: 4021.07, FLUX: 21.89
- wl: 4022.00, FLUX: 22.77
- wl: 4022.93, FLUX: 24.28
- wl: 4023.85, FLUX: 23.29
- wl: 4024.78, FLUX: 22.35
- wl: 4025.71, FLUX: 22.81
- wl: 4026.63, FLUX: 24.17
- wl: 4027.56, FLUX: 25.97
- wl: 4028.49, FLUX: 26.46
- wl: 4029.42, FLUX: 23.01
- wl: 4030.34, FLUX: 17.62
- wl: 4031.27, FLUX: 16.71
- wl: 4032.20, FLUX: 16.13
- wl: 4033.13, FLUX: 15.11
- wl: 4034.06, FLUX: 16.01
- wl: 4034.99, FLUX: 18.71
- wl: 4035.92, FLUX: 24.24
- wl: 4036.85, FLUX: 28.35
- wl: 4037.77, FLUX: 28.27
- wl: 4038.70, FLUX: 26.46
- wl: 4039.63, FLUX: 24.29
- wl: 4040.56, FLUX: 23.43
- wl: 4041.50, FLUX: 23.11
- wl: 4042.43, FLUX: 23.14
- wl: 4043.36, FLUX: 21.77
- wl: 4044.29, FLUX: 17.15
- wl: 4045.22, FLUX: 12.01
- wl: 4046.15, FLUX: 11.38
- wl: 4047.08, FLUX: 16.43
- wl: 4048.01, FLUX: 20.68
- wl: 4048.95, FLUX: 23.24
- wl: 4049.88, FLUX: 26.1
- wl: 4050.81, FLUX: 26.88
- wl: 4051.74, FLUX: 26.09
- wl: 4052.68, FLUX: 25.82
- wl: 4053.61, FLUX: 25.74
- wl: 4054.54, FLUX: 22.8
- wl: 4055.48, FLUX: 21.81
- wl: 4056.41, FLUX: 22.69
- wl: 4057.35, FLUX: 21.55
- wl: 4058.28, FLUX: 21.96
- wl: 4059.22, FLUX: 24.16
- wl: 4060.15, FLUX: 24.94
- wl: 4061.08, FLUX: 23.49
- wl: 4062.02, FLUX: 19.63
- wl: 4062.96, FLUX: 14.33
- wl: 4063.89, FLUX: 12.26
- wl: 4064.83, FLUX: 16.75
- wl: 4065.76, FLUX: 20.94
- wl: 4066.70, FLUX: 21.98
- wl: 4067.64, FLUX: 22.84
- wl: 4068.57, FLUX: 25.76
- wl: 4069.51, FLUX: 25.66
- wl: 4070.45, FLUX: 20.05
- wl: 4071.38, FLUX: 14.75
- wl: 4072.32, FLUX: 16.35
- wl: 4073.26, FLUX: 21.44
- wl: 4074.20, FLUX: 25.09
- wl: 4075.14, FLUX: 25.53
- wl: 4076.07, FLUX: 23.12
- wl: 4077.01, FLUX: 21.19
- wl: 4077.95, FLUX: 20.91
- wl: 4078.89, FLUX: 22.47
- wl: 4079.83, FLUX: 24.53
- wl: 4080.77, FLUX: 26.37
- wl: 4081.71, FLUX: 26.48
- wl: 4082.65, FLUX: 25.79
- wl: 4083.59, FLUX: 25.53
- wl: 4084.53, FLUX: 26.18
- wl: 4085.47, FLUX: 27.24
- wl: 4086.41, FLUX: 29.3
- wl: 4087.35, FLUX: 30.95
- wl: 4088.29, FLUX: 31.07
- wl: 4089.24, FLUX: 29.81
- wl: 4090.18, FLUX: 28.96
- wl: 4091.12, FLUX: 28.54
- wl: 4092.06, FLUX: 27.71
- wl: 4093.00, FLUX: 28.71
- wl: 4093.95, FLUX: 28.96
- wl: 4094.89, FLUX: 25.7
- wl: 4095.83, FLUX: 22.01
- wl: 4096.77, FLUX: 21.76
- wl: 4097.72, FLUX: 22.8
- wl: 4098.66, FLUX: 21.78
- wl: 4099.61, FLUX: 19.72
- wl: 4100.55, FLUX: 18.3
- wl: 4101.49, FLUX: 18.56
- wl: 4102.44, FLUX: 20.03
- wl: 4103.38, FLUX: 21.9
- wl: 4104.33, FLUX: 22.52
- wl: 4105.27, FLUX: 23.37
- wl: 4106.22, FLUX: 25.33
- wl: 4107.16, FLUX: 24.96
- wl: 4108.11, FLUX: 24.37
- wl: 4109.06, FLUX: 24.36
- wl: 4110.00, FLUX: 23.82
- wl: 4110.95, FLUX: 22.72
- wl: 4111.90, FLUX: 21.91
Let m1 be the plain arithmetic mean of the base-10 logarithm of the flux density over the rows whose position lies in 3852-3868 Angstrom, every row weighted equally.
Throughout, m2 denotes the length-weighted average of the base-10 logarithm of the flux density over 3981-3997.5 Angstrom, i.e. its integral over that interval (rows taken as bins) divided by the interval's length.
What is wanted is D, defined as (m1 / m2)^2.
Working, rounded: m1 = 0.96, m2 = 1.29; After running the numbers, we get 0.6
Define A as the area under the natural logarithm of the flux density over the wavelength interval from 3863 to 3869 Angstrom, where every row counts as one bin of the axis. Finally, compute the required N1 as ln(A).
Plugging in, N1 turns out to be 2.73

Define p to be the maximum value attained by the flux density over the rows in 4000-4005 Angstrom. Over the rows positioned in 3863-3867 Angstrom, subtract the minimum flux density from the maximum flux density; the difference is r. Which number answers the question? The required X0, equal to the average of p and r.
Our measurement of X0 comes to 13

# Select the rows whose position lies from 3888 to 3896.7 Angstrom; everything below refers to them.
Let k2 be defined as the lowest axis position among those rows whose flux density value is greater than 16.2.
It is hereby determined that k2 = 3891.72 Angstrom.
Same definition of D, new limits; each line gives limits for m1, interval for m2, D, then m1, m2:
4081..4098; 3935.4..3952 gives 2.3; 1.43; 0.94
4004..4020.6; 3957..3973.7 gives 3.0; 1.34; 0.78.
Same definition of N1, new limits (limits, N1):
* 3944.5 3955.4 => 3.34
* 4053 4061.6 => 3.30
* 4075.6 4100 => 4.37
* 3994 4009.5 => 3.83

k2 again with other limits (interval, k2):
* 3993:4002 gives 3993.39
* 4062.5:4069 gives 4064.83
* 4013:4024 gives 4013.67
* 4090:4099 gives 4090.18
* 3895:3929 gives 3911.49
